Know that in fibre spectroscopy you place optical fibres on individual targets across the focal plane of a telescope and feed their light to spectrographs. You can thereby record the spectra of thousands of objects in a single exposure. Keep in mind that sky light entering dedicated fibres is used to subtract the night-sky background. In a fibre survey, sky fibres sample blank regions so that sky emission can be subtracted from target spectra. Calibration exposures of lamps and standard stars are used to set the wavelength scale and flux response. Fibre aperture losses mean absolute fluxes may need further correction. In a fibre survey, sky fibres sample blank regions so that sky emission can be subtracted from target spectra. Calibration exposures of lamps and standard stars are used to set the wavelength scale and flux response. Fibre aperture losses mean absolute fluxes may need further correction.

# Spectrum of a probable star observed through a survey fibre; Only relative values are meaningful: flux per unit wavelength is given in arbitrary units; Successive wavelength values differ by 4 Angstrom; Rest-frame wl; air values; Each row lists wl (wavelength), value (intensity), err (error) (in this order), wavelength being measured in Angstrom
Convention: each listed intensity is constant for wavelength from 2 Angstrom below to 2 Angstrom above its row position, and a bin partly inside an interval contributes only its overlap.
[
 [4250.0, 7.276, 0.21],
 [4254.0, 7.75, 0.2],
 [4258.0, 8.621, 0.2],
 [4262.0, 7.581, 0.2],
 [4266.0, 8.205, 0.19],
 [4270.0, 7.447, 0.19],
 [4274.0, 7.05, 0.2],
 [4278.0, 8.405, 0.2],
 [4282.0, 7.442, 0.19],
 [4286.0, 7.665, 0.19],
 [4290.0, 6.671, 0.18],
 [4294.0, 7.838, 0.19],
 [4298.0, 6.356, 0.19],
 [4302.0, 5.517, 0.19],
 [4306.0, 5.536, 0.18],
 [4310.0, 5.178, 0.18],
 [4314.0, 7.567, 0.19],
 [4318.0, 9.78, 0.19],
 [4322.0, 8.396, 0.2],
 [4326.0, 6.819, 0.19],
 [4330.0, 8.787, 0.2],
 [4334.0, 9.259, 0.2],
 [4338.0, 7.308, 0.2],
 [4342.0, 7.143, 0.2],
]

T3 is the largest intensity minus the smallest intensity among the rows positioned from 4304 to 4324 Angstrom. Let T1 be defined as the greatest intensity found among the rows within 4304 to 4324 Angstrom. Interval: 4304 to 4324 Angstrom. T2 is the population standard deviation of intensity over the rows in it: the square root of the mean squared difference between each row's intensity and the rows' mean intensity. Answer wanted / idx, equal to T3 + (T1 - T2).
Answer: 12.6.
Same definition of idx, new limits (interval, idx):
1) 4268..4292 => 9.6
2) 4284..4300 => 8.7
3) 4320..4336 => 10.8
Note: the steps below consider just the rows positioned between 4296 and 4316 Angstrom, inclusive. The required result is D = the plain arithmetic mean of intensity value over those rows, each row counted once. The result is 6.0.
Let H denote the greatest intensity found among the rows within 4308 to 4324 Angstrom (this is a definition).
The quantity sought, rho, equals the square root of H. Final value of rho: 3.1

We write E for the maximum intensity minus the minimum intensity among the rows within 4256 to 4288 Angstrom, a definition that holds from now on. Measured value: 1.6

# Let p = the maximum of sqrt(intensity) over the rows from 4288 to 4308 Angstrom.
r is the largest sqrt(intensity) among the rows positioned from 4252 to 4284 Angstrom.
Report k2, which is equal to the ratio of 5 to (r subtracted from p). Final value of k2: -37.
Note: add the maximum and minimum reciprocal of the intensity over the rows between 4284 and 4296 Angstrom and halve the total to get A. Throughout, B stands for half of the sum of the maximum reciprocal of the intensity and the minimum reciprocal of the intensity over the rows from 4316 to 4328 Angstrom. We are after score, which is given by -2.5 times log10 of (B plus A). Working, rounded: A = 0.139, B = 0.124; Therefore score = 1.45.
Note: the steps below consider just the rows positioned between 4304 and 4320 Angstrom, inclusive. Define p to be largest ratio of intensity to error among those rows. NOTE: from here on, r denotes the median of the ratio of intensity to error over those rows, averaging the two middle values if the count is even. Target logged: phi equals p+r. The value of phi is 87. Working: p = 51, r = 35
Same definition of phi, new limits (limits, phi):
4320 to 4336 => 89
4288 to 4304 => 77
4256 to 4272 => 84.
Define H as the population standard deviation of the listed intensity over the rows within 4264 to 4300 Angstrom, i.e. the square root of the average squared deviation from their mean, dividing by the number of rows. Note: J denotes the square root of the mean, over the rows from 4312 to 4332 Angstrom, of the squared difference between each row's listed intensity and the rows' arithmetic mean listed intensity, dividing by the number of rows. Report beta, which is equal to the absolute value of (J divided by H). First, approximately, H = 0.6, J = 1.0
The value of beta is 1.6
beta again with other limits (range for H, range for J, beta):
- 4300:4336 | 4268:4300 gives 0.4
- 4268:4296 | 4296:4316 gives 1.7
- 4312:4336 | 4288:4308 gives 0.9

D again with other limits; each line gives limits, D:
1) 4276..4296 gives 7.6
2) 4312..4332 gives 8.3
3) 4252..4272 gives 7.9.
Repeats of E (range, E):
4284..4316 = 2.7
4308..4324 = 4.6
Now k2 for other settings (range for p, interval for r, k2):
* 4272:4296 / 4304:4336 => -22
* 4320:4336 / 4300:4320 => -59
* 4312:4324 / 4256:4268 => 26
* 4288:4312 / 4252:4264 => -37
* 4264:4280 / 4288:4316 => 50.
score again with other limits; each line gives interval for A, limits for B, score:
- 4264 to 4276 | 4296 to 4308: 1.30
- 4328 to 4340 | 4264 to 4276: 1.49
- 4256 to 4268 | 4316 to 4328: 1.51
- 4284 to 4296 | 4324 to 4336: 1.44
